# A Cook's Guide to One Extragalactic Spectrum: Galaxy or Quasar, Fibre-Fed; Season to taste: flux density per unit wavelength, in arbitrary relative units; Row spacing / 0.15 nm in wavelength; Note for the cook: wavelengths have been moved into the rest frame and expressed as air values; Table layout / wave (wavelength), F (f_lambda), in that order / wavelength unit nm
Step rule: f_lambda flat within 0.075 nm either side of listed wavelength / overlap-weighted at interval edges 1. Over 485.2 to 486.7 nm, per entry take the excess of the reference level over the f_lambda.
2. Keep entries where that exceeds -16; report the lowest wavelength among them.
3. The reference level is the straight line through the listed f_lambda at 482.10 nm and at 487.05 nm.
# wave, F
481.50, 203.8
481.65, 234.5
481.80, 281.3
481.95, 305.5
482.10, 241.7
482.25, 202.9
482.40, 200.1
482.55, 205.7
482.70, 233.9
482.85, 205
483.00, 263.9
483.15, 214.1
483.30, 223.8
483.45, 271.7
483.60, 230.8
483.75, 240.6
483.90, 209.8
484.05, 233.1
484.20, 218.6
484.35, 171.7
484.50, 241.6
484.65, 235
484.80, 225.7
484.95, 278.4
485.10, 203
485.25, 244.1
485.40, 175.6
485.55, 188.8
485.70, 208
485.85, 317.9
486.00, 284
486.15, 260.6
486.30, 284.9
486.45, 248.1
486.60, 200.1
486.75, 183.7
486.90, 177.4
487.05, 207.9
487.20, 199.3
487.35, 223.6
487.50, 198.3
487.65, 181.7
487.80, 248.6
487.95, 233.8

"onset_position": 485.40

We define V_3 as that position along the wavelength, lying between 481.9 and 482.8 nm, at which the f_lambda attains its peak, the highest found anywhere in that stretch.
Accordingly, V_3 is 481.95 nm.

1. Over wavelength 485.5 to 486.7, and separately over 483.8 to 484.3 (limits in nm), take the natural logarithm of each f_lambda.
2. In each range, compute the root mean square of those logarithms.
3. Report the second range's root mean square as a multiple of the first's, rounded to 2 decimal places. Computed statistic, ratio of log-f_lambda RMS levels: 0.98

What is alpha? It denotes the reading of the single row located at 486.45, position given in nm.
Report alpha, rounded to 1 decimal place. 248.1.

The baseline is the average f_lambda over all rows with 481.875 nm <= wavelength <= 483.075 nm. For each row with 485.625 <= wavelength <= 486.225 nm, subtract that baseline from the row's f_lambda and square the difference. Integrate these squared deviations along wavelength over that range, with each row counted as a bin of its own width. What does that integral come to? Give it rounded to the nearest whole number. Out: 1707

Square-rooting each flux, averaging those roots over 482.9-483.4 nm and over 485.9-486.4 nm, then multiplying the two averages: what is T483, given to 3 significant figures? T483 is 254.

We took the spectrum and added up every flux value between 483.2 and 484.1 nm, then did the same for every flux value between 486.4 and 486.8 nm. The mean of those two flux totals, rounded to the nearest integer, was 1021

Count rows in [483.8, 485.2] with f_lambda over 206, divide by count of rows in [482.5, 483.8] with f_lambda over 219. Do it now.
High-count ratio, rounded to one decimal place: 1.2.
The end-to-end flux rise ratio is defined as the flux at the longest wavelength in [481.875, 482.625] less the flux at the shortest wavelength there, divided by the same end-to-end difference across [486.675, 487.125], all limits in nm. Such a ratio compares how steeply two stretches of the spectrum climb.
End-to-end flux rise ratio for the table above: -4.1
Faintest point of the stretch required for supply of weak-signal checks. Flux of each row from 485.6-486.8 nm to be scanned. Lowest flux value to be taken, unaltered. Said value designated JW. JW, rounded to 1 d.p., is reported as 183.7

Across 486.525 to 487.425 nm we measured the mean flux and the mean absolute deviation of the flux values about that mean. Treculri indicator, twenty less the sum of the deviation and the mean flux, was -191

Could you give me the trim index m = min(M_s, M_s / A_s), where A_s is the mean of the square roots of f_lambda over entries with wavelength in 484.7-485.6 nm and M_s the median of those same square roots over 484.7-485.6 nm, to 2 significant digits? 0.99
